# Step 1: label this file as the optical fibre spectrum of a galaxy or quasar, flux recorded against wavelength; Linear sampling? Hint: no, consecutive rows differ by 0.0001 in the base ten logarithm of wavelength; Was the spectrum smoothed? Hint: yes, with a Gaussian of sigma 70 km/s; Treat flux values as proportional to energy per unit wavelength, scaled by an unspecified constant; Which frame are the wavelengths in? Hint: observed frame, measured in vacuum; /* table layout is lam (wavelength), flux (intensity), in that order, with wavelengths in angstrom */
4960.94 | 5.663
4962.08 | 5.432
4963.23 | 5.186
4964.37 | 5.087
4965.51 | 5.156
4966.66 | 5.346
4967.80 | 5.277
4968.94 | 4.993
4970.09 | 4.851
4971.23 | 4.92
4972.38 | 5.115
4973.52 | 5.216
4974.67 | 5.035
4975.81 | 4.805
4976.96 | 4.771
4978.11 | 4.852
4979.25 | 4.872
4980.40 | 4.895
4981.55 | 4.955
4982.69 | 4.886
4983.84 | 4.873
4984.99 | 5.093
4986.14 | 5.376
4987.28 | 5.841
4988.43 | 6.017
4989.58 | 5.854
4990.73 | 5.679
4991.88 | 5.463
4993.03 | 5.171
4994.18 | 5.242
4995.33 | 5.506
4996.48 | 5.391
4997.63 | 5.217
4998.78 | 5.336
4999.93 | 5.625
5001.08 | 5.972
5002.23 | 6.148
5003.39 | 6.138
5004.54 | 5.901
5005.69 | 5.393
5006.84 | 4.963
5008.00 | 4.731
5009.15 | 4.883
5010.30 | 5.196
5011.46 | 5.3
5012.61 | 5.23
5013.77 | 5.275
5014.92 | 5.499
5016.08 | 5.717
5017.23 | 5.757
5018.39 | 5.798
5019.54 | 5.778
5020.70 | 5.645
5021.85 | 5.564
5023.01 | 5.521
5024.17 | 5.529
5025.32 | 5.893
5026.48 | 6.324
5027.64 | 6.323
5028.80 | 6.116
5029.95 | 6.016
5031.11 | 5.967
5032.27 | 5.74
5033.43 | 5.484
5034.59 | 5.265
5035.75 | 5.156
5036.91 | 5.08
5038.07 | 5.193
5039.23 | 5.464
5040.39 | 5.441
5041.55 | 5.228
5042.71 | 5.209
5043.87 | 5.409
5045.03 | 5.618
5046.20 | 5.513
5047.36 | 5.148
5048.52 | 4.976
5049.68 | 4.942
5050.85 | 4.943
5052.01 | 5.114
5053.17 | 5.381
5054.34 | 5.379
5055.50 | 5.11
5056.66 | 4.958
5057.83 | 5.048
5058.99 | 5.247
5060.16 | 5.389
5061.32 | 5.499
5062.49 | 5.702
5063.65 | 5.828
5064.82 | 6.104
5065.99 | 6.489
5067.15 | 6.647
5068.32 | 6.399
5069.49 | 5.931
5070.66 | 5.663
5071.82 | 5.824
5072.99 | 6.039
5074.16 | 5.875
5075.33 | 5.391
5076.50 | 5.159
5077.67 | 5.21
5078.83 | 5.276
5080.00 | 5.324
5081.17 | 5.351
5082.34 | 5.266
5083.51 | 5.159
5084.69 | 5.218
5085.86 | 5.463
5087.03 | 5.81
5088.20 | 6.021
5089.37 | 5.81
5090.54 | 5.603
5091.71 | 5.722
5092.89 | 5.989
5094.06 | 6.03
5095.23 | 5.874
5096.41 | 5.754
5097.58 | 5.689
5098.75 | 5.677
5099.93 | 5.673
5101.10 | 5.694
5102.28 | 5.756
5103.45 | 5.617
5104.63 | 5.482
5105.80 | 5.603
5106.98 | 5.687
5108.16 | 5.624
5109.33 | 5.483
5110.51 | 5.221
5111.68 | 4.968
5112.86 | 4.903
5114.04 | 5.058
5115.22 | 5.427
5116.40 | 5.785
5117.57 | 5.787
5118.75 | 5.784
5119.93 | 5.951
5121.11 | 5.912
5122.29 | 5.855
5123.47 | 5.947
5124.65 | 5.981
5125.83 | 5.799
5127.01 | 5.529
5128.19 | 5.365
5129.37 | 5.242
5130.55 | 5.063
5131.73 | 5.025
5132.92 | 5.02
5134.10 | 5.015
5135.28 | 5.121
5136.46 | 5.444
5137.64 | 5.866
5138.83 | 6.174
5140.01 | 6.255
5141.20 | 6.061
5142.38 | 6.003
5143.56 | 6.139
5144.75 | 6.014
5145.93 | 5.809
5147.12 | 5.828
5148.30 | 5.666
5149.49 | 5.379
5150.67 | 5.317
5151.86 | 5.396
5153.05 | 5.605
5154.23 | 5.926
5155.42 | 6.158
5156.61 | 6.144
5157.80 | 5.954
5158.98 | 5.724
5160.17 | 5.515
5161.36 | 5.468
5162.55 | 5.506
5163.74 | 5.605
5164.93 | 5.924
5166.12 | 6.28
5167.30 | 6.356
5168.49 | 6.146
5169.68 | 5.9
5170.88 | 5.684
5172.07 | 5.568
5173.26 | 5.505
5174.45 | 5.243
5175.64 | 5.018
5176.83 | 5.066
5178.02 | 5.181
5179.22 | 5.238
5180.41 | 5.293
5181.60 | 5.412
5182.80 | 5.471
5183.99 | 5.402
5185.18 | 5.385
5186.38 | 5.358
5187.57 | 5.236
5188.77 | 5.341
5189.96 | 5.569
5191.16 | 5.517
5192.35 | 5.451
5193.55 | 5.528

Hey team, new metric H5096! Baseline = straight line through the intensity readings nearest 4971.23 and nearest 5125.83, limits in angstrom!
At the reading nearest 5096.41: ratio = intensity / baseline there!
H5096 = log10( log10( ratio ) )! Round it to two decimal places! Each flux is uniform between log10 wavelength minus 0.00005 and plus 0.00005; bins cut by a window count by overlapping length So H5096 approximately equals -2.03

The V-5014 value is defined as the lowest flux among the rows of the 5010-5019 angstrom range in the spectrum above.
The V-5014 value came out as 5.196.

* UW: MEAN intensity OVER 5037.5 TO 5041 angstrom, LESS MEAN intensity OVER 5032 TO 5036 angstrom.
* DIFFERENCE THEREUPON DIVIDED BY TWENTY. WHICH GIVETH -0.002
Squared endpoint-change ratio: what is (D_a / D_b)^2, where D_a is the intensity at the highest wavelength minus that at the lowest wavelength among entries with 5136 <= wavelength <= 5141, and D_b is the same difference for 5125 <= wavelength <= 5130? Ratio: 2.1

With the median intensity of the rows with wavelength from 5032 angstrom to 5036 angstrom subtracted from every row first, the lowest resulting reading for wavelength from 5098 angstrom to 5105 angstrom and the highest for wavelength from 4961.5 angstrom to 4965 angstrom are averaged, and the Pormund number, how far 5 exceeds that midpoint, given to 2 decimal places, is 4.92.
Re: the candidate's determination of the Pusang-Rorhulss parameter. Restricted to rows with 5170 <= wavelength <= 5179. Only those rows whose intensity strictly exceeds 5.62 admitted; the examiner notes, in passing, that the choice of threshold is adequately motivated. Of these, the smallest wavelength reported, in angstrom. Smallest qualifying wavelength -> 5170.88 angstrom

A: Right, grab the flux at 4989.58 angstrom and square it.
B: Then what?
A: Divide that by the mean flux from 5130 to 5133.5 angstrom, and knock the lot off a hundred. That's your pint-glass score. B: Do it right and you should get 93.2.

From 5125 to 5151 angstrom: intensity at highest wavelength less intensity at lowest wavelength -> -0.48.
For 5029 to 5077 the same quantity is -0.86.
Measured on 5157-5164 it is -0.35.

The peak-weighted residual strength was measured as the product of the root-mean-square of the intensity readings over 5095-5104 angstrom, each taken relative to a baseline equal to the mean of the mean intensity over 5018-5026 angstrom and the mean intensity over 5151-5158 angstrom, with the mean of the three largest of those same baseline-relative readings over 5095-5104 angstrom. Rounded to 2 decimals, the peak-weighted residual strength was 0.00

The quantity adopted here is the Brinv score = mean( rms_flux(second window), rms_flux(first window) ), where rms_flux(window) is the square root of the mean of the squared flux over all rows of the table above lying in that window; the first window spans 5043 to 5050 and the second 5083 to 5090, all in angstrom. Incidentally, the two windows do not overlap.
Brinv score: 5.43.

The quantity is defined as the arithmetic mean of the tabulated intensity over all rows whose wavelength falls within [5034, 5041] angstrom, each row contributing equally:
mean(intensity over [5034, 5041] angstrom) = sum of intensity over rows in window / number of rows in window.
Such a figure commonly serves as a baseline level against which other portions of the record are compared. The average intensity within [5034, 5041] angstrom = 5.3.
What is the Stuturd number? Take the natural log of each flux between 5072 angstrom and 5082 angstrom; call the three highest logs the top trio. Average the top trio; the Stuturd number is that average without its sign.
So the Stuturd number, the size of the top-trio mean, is 1.75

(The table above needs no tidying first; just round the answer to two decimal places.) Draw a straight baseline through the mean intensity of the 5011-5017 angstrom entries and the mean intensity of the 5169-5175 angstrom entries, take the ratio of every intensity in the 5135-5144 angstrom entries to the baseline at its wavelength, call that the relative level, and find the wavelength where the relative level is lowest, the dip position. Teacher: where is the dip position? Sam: 5135.28 angstrom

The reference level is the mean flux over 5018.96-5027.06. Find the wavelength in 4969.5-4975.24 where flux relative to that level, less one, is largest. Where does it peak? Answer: 4973.52 angstrom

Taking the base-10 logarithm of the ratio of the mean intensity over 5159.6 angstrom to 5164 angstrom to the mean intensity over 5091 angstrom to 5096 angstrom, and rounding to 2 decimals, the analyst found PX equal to -0.03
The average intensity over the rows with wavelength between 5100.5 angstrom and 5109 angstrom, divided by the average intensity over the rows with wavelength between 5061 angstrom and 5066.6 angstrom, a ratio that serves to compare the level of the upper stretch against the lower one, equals 0.95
